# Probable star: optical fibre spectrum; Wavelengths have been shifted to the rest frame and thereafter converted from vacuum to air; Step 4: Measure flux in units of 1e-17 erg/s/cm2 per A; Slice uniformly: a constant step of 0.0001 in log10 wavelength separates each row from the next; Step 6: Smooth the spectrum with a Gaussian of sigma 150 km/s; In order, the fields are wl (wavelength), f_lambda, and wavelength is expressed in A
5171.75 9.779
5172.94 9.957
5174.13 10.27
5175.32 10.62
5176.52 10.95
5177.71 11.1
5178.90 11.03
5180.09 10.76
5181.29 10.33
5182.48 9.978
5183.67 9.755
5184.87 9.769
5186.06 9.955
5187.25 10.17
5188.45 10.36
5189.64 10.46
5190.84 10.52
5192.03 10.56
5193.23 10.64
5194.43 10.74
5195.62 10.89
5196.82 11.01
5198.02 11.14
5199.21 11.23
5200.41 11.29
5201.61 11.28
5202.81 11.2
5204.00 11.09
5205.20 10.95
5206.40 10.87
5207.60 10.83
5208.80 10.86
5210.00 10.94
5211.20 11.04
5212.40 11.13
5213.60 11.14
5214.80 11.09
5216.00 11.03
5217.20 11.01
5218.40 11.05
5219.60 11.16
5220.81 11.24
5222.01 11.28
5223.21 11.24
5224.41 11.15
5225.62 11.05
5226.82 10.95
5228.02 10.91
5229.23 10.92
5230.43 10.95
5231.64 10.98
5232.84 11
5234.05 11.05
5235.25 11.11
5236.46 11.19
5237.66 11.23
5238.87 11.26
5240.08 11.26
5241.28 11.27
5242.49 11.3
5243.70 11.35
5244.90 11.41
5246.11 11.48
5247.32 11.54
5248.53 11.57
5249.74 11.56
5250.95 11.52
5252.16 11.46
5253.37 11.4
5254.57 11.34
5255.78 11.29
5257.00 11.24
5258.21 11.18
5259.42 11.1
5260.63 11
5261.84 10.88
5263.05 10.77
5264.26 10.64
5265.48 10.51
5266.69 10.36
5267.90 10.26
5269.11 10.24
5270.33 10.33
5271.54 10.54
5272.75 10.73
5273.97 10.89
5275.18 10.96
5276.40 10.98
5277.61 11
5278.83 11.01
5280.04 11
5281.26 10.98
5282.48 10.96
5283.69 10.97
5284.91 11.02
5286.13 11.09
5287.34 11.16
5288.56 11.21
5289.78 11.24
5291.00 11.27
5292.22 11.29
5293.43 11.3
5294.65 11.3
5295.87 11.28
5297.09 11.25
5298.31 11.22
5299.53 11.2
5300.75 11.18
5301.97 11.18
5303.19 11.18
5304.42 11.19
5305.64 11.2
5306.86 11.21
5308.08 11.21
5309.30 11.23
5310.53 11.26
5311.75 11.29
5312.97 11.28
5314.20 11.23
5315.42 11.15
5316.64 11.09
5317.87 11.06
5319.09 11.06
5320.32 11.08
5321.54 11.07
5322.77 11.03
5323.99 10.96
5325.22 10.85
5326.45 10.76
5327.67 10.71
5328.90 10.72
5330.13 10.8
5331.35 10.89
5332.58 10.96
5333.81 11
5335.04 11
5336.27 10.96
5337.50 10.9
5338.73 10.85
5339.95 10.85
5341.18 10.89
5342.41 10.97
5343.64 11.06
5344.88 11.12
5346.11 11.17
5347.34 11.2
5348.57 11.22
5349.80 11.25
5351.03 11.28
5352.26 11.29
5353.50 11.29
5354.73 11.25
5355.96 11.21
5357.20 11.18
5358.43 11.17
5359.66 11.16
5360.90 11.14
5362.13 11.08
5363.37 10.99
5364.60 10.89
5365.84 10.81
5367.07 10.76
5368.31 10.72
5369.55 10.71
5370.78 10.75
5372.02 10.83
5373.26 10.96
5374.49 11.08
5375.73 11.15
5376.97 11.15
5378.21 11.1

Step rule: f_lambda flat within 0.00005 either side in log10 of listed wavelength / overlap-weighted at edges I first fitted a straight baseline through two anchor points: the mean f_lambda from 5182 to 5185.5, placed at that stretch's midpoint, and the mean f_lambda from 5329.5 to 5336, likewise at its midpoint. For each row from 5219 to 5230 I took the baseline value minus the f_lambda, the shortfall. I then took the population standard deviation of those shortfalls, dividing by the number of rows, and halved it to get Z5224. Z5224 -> 0.08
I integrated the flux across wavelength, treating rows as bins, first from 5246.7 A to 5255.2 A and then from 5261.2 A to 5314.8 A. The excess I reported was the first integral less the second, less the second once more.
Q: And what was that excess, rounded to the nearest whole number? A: -1083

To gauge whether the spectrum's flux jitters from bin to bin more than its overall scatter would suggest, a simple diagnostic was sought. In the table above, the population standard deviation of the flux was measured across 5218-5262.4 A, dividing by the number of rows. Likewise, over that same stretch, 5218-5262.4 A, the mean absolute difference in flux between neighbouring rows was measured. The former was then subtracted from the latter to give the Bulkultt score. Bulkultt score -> -0.14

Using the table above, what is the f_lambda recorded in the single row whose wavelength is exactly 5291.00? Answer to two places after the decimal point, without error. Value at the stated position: 11.27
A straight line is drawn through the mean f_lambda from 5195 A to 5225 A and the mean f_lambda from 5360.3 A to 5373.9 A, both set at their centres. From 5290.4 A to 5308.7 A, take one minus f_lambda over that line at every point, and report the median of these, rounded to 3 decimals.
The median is -0.023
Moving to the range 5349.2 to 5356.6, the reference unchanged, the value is -0.034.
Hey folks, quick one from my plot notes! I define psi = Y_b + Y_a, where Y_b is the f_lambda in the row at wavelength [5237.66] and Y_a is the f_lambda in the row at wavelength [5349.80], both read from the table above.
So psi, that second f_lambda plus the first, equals 22.5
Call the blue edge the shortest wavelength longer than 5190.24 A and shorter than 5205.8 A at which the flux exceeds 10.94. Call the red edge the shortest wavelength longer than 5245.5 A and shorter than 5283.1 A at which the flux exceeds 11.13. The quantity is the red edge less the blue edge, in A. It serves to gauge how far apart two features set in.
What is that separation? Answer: 49.3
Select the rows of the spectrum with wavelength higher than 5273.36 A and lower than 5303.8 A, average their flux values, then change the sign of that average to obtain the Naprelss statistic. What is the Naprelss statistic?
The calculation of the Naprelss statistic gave -11.1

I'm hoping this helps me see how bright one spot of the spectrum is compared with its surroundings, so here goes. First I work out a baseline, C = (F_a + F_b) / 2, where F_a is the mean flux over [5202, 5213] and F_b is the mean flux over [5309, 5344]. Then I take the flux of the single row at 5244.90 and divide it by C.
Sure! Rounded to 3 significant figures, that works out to 1.04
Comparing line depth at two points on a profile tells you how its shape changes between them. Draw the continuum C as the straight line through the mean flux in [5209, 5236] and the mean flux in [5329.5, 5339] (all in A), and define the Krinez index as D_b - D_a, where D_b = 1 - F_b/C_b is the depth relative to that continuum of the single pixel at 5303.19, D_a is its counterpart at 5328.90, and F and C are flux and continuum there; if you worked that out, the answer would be -0.039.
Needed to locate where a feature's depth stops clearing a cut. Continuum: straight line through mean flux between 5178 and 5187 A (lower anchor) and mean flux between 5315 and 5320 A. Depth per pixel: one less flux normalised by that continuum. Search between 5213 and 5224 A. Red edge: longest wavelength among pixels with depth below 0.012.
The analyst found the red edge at 5223.21 A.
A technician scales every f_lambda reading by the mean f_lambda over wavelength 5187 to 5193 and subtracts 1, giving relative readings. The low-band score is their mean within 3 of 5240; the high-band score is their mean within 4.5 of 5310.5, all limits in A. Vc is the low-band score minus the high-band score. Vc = 0.002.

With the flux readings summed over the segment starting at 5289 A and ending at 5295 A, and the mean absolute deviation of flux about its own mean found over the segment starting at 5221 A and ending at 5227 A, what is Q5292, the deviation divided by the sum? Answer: 0.0019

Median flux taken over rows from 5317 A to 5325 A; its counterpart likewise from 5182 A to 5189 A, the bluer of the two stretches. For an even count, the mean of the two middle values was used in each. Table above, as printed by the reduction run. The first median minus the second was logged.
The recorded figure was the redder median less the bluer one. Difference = 1.1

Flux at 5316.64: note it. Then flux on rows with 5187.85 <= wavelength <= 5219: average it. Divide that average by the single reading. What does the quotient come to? 0.99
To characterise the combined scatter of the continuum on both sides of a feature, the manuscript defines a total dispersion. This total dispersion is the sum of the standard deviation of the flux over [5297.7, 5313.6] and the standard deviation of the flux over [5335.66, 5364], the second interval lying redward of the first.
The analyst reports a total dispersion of 0.18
